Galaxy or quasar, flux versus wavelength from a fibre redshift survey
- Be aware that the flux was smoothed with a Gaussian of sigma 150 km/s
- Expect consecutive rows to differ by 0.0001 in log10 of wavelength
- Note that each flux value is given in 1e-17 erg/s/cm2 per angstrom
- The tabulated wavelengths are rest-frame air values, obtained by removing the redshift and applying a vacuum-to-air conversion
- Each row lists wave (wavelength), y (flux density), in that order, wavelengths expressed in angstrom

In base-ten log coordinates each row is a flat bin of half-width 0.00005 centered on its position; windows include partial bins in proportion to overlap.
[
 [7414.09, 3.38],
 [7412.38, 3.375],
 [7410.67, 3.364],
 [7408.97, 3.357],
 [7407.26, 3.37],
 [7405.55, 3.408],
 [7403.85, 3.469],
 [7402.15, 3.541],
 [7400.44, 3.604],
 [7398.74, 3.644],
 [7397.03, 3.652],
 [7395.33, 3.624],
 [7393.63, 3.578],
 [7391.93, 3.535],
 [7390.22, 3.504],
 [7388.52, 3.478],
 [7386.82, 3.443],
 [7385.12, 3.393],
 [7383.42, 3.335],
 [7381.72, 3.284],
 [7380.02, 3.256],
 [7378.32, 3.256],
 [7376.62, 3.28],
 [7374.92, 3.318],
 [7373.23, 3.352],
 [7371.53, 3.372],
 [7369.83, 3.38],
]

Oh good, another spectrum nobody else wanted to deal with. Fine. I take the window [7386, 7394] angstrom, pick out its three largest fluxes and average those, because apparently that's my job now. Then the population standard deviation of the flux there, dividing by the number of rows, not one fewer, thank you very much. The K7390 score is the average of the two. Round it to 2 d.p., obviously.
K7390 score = 1.79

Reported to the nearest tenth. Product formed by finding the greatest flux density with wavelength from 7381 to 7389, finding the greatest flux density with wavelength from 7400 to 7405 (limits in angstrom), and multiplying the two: 12.5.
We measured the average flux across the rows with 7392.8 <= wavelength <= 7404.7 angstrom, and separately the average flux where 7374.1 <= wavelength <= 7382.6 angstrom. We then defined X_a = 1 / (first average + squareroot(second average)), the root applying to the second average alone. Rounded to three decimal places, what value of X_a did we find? 0.185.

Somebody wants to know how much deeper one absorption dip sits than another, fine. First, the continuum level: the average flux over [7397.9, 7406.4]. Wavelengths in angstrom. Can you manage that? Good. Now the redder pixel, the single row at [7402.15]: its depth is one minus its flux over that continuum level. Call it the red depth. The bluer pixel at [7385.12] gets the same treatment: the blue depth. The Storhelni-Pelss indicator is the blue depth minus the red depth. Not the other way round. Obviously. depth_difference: 0.04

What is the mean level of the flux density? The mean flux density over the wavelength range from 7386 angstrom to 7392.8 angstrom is 3.49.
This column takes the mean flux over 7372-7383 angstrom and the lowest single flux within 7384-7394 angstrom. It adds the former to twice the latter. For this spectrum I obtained 10.08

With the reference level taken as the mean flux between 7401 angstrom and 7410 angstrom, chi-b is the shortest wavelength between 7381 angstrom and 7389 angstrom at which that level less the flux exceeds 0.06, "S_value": 7381.72 angstrom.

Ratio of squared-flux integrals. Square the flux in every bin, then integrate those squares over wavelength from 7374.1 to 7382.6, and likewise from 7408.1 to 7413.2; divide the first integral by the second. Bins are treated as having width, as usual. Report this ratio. 1.6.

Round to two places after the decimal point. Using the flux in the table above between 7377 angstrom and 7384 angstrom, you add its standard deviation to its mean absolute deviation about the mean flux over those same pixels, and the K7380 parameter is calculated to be 0.06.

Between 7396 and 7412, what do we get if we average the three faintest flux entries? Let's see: 3.36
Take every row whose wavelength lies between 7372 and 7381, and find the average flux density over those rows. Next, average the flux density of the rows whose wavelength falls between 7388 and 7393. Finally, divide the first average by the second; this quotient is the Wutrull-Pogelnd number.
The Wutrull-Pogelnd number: 0.94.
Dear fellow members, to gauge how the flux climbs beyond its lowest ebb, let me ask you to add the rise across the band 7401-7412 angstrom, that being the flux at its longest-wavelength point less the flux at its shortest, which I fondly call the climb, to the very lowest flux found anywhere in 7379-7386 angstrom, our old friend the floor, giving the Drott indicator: 3.08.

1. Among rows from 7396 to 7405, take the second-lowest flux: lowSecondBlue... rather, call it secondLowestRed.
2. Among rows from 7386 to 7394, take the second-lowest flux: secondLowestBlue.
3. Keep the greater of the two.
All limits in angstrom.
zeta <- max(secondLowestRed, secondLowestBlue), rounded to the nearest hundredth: 3.54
